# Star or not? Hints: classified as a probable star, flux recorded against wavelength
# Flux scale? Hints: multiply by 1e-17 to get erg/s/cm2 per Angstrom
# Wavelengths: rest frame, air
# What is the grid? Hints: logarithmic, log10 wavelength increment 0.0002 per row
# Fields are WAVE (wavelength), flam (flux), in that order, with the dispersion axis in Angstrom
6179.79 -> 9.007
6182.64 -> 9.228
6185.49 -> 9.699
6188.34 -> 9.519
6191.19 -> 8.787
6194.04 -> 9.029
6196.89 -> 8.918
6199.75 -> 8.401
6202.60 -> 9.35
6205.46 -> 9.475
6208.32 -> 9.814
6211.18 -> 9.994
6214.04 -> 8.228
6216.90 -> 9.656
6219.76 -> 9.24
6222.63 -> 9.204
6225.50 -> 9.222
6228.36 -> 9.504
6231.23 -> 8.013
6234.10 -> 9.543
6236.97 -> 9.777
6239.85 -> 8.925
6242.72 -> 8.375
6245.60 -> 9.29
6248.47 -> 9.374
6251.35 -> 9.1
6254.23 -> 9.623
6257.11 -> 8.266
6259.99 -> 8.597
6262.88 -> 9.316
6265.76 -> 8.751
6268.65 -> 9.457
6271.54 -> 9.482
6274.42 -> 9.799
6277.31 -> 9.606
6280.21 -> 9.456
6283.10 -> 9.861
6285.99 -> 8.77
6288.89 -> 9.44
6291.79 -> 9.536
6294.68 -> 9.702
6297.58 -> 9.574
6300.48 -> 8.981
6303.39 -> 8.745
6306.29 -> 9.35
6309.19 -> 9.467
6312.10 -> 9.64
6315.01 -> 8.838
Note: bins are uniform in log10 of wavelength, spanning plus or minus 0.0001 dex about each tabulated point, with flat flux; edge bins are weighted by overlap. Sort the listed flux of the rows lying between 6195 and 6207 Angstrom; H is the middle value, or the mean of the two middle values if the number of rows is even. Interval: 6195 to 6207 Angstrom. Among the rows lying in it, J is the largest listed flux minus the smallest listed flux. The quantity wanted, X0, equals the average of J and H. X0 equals 5.104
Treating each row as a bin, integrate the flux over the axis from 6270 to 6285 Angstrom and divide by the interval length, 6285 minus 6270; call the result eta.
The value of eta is 9.62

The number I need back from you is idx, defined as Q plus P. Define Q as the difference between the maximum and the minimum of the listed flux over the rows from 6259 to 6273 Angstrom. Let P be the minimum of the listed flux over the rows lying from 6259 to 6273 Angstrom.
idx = 9.5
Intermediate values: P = 8.597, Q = 0.9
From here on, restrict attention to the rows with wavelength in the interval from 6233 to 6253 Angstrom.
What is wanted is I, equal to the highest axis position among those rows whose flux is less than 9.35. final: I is 6251.35 Angstrom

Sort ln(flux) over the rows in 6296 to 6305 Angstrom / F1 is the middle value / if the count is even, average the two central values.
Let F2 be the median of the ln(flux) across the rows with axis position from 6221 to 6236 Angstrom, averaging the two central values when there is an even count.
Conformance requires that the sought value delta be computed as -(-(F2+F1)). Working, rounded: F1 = 2.20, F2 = 2.222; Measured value 4.42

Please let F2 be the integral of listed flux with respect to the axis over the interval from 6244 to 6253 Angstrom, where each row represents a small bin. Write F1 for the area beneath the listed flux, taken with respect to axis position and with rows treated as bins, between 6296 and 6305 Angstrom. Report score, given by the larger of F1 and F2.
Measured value 83.2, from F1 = 82.0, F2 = 83.2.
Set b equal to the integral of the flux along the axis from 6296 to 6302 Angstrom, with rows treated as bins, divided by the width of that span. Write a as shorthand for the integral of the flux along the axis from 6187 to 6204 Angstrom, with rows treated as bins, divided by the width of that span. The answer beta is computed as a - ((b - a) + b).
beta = -0.54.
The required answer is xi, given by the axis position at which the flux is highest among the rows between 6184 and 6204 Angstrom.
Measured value 6185.49 Angstrom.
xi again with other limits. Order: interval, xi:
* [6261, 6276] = 6274.42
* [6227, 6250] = 6236.97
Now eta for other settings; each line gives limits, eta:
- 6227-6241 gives 9.15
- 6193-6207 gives 9.04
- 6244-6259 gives 9.11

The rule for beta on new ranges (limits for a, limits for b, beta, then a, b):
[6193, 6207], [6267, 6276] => -1.05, 9.04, 9.56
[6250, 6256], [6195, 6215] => 0.24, 9.31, 9.19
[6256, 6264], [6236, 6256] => -0.92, 8.72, 9.18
